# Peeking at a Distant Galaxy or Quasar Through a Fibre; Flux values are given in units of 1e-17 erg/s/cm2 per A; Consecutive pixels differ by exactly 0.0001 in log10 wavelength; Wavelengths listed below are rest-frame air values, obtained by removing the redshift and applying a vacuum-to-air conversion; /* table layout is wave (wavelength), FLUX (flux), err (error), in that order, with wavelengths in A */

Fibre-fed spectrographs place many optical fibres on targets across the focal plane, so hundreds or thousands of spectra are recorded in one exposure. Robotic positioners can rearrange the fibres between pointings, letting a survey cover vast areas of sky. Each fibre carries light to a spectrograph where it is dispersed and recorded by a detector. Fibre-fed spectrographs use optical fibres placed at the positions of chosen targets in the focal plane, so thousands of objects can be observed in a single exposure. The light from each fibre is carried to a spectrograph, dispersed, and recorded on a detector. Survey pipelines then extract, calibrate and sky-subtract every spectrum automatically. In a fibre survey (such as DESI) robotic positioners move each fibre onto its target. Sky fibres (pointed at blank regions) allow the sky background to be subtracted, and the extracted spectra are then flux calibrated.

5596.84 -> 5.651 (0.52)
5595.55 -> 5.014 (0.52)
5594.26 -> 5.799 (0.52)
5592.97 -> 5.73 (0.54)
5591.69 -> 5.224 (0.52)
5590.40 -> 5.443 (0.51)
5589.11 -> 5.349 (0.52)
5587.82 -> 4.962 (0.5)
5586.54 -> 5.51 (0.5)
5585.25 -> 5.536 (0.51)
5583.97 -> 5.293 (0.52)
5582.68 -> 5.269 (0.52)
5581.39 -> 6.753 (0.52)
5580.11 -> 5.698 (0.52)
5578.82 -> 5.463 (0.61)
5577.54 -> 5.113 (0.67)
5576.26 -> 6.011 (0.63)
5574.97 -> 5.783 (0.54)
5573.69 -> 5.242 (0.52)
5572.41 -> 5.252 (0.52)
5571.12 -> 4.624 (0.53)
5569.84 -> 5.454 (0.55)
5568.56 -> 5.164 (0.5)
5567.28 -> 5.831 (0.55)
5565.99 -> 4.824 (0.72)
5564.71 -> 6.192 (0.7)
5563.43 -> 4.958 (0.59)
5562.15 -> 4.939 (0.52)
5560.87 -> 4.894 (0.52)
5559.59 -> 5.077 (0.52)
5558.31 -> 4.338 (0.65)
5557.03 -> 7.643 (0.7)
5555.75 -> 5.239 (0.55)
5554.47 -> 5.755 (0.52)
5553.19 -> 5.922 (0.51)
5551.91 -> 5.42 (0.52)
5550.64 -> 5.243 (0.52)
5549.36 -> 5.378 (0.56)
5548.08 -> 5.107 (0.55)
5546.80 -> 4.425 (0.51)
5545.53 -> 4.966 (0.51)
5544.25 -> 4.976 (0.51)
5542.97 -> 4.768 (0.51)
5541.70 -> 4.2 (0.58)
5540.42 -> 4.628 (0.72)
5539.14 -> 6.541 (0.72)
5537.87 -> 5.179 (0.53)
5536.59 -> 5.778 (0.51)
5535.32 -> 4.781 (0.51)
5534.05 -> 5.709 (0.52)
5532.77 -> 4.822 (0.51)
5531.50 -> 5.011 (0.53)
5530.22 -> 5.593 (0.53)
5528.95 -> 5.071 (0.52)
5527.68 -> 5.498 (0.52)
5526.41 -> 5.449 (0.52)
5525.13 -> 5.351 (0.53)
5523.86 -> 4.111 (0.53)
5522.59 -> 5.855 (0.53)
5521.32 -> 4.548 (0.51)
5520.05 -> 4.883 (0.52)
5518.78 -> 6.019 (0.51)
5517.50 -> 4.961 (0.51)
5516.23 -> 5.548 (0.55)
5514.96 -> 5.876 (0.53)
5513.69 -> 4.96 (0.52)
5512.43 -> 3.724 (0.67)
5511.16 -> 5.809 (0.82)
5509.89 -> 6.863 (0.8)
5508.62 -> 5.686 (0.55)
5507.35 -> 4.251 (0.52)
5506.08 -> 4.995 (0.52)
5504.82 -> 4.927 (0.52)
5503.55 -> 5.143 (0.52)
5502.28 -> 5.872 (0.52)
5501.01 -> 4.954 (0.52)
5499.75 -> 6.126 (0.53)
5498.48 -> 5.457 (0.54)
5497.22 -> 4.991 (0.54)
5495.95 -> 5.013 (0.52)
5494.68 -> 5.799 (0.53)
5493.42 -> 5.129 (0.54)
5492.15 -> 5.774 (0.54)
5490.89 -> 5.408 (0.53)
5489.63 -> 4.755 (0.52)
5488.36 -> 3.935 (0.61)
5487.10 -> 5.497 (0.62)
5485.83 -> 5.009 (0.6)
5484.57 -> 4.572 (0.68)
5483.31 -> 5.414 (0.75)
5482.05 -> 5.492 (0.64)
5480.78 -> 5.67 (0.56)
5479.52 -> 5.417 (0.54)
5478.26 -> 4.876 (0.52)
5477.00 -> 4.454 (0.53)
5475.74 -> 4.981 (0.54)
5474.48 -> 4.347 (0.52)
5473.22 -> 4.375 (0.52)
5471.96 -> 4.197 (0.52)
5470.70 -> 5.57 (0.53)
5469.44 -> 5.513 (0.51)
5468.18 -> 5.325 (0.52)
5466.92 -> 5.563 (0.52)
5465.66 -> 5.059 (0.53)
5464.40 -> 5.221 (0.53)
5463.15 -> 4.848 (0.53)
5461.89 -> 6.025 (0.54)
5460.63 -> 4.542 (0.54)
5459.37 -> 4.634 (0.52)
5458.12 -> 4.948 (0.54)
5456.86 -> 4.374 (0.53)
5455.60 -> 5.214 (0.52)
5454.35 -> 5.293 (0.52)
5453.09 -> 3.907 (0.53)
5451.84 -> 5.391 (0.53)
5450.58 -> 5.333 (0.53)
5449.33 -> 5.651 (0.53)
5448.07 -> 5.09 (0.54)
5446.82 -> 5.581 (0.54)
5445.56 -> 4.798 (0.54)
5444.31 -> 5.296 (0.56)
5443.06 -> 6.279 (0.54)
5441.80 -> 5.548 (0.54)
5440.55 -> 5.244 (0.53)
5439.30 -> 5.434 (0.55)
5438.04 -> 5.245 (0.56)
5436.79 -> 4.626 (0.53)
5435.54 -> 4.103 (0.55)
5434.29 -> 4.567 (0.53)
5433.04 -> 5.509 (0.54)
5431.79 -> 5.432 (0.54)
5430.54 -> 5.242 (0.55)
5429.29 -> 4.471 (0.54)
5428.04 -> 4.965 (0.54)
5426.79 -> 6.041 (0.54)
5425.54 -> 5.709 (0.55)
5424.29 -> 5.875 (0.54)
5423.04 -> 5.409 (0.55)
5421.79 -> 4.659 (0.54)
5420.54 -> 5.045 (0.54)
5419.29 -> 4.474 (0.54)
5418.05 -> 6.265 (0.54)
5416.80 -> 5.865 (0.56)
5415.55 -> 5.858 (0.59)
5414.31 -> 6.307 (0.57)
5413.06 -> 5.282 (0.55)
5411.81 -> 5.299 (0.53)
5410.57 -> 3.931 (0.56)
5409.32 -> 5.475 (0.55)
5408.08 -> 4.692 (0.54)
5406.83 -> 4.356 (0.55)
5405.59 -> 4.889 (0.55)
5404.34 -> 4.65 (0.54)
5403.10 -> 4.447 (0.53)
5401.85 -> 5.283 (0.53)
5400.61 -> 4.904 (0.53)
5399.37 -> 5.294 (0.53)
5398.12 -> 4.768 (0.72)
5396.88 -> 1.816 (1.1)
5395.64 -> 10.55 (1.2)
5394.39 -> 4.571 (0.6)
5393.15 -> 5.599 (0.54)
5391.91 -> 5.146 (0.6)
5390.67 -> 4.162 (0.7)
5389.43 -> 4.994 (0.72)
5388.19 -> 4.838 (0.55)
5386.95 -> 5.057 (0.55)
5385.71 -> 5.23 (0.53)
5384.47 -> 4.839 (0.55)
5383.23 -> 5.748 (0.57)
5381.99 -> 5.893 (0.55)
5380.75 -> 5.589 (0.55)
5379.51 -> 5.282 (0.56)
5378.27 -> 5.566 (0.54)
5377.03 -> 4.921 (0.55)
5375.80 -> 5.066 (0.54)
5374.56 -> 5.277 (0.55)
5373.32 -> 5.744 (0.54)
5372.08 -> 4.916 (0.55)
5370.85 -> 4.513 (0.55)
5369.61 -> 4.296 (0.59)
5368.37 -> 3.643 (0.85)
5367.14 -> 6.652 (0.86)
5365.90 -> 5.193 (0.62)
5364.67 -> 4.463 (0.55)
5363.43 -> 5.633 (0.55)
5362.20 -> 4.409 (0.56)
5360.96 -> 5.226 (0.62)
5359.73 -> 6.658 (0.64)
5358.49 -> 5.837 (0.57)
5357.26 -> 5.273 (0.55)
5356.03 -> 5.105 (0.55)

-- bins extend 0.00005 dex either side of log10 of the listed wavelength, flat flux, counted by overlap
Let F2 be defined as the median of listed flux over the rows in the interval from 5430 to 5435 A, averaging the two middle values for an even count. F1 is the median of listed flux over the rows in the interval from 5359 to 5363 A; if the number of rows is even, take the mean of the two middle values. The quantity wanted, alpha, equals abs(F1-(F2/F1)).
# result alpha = 4.20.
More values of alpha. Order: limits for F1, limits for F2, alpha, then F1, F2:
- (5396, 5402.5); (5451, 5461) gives 3.93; 4.90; 4.8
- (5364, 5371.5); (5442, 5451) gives 3.30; 4.49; 5.3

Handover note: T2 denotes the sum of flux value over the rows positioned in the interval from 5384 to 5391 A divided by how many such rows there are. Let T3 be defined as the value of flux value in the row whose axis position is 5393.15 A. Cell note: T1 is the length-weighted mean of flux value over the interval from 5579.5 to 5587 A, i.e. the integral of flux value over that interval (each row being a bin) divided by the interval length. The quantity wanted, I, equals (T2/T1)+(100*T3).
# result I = 561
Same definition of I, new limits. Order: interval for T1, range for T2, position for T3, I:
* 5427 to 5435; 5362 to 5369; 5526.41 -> 546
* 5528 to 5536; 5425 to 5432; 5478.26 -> 489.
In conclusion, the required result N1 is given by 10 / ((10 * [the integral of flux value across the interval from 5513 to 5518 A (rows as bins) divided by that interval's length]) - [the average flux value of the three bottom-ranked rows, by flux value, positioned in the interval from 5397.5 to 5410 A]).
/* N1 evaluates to 0.205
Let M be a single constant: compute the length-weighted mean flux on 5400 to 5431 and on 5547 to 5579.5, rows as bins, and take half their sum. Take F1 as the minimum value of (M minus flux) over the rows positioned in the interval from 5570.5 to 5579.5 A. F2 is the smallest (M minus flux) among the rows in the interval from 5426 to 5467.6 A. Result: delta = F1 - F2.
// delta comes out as 0.3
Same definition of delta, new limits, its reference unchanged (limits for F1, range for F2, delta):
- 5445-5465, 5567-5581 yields 0.0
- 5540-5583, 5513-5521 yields -1.6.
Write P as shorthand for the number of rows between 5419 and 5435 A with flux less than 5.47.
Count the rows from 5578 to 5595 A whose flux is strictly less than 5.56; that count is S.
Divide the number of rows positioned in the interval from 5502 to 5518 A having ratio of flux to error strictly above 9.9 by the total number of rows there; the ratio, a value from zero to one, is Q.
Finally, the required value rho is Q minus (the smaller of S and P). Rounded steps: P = 9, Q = 0.31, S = 9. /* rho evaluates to -8.7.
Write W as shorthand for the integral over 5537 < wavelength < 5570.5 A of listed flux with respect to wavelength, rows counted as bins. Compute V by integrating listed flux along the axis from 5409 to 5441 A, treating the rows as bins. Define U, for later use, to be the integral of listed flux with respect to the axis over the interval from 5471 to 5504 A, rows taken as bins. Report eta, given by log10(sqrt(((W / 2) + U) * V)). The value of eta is 2.32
